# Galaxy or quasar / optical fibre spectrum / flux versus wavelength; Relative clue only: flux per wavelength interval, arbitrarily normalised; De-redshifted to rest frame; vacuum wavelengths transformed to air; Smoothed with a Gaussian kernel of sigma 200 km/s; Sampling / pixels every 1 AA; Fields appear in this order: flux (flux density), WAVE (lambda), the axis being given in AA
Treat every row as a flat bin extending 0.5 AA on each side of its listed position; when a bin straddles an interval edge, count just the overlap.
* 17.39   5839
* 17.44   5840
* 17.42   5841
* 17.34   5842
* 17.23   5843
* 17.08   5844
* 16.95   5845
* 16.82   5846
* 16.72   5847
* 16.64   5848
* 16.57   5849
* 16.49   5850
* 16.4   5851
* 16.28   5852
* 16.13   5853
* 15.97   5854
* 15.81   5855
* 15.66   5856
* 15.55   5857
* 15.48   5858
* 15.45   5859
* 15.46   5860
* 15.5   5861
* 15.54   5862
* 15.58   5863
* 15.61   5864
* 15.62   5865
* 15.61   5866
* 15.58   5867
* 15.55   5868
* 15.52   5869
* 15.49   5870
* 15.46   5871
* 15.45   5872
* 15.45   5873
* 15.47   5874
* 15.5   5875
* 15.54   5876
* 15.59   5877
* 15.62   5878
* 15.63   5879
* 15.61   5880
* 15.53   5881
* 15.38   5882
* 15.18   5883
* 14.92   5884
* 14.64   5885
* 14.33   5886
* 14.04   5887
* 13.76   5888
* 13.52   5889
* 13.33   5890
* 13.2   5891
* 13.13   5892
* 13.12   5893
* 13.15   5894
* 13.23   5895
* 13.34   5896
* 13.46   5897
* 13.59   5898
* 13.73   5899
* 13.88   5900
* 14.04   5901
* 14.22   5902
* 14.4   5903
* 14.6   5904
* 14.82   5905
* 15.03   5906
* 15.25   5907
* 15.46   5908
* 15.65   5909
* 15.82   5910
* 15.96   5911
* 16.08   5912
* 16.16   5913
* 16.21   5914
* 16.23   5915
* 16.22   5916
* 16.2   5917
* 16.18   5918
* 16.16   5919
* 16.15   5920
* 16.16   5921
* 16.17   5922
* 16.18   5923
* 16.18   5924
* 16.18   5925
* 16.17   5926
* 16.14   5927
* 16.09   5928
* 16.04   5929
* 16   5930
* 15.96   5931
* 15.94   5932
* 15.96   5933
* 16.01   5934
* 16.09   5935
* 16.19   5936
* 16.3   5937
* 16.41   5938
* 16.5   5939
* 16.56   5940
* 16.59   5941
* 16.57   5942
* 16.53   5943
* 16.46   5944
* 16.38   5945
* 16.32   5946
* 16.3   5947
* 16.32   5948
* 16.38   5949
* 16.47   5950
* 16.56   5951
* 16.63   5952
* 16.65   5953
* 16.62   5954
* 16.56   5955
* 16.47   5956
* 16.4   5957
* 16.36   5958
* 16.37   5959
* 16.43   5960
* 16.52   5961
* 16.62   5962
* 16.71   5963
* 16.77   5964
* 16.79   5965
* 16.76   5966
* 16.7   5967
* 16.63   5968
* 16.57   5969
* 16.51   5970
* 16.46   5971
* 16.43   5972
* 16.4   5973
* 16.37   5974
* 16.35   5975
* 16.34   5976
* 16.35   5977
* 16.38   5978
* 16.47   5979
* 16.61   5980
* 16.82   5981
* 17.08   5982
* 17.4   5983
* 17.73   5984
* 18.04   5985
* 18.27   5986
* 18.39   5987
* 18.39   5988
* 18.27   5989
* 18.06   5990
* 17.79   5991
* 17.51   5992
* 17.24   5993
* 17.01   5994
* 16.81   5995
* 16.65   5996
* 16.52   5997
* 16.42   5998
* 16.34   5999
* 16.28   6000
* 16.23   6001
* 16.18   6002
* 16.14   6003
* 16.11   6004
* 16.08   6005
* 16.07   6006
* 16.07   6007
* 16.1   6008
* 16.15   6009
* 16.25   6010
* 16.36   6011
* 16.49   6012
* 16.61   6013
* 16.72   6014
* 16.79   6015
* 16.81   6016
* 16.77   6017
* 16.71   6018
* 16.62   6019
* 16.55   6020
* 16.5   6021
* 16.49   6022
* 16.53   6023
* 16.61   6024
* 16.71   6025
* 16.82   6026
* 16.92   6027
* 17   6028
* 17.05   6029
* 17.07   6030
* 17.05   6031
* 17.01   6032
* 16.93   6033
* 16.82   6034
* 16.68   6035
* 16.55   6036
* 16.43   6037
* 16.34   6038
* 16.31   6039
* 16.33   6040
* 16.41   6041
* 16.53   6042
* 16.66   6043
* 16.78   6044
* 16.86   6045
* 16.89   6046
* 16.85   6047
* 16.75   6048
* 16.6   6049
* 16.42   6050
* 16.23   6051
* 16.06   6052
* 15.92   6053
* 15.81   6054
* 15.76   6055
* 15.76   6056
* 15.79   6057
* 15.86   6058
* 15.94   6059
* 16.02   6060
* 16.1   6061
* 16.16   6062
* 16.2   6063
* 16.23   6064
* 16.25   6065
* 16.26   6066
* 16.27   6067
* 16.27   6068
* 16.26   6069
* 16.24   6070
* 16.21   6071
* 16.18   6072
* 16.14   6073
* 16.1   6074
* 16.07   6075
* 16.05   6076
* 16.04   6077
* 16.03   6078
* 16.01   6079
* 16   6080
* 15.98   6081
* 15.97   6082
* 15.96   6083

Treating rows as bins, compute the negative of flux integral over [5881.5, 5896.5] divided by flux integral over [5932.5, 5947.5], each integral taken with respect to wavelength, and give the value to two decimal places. -0.85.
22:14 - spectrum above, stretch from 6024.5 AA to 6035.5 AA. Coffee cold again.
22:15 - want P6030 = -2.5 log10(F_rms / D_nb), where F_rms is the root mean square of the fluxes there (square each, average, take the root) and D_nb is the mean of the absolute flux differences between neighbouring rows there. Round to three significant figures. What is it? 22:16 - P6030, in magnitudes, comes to -5.88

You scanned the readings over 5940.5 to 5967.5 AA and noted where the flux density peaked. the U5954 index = 5965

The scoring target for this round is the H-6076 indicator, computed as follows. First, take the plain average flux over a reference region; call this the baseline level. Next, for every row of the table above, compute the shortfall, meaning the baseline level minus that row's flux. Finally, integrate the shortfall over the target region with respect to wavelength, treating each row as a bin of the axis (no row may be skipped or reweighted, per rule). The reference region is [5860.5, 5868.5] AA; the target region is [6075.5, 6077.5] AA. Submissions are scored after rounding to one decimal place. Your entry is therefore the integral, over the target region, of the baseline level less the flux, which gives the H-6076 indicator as -0.9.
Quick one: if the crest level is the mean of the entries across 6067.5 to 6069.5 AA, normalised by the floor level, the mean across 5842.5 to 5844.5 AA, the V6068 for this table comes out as 0.95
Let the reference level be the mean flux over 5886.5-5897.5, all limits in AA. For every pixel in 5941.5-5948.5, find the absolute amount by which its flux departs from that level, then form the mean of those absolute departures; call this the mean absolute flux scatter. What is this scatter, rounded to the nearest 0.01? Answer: 3.02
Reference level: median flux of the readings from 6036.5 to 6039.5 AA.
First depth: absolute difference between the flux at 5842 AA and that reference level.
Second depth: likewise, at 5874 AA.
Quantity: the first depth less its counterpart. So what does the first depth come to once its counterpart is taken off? 0.13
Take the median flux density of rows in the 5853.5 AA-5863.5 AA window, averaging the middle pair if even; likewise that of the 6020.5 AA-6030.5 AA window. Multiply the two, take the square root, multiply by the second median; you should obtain 271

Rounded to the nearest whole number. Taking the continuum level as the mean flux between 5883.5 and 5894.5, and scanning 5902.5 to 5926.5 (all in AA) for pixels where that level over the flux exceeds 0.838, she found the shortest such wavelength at 5903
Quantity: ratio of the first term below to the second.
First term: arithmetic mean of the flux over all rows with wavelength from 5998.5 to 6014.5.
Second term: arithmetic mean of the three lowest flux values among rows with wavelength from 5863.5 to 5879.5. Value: 1.05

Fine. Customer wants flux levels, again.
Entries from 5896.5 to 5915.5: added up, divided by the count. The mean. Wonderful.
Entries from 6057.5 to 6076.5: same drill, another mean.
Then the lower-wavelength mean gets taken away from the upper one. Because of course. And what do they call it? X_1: 1.2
